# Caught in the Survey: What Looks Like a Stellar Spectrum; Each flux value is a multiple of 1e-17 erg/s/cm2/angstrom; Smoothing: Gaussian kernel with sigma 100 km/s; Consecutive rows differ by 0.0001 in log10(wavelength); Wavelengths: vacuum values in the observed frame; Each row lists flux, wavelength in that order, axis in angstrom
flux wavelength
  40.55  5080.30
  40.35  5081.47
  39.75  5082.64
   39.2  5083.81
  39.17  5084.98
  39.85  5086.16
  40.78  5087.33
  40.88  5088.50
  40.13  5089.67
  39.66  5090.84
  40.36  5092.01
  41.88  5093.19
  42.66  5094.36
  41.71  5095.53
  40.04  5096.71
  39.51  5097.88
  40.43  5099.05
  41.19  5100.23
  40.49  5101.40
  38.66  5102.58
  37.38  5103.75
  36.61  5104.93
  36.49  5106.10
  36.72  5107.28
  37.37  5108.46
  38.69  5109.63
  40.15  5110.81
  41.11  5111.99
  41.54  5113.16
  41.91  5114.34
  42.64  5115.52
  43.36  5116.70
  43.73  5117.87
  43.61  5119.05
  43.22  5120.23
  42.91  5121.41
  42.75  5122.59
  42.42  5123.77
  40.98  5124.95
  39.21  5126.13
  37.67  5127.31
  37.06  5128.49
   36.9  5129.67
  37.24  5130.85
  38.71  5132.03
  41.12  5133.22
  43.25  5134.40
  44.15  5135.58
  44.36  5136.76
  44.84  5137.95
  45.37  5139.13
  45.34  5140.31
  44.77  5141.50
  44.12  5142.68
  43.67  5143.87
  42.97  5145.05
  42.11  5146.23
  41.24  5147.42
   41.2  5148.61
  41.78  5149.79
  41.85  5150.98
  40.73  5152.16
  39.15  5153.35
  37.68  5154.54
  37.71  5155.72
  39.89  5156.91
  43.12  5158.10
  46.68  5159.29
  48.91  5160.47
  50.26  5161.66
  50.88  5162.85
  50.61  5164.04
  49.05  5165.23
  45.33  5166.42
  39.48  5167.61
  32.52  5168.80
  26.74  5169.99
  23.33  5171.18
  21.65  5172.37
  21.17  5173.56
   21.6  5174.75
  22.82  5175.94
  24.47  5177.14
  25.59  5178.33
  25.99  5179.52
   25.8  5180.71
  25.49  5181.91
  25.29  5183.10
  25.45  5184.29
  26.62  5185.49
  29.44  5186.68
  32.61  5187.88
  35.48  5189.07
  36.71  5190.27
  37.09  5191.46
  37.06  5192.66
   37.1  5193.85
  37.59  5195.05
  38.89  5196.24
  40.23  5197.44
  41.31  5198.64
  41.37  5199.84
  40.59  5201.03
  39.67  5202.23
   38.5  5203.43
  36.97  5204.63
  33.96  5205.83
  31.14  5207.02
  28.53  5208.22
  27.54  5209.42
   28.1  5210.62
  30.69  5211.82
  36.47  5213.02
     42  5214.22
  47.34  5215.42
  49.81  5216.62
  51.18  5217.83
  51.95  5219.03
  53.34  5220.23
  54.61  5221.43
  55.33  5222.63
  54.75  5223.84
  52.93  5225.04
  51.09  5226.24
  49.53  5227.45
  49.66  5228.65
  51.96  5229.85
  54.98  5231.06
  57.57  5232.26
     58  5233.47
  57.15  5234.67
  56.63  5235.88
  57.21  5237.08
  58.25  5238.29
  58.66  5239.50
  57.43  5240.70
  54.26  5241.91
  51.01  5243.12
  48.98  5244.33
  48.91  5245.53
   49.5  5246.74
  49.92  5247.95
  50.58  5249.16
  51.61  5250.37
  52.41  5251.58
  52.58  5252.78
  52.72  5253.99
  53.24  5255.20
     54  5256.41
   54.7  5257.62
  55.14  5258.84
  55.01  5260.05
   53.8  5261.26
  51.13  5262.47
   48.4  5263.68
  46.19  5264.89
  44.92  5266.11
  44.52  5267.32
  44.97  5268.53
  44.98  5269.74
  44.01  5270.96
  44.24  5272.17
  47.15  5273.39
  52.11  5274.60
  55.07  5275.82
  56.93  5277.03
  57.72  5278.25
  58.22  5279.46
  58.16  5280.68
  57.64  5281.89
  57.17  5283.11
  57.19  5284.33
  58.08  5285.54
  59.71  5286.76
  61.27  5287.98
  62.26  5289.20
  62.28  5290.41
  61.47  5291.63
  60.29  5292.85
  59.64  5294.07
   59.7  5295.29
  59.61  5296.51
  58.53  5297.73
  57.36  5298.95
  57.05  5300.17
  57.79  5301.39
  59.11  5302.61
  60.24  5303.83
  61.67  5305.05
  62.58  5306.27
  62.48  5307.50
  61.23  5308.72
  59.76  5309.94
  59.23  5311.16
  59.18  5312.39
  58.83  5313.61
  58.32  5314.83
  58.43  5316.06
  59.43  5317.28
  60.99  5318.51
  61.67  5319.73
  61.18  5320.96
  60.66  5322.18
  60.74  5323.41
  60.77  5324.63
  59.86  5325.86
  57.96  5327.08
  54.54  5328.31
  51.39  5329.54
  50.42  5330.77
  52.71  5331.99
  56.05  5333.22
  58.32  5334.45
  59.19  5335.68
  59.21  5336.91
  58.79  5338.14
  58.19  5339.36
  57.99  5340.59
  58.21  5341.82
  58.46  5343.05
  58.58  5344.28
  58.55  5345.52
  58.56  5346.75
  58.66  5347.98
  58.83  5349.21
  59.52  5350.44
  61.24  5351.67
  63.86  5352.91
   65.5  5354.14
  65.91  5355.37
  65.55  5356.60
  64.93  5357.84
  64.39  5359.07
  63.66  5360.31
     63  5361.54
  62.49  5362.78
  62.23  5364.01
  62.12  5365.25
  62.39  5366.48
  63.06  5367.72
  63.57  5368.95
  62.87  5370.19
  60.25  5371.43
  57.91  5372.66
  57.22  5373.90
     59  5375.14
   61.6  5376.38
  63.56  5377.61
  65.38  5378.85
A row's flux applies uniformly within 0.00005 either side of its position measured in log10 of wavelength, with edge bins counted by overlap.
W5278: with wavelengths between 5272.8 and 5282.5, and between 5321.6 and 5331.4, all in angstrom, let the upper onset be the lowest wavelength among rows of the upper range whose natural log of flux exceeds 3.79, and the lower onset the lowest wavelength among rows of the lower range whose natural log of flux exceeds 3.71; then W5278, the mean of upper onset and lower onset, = 5297.8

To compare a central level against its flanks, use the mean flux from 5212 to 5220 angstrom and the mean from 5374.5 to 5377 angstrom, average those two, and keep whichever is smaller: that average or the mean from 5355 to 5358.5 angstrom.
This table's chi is 53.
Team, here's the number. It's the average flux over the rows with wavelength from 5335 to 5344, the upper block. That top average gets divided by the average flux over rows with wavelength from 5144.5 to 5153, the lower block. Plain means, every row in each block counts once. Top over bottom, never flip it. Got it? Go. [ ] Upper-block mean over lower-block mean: 1.4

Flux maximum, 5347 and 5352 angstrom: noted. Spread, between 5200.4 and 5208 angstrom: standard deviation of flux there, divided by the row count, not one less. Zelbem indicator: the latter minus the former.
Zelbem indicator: -57.9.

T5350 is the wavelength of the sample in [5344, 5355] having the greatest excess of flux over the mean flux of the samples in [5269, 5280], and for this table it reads 5354.14 angstrom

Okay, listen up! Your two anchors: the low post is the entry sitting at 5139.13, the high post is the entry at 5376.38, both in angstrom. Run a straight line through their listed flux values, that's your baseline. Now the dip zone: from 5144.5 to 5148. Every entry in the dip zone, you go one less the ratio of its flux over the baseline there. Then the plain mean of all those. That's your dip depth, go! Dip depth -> 0.082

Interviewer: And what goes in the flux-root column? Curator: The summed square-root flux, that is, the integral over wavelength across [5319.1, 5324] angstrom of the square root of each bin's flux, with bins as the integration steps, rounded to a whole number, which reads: 38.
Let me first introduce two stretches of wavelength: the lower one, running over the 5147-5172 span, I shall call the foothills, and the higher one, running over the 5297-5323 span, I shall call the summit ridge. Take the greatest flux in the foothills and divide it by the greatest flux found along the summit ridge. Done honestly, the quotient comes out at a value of 0.81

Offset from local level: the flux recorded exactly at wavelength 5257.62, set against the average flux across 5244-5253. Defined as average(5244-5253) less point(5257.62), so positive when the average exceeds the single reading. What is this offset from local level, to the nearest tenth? -4.1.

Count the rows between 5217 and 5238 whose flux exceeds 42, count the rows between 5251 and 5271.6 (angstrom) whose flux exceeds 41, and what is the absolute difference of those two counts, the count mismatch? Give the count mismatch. 0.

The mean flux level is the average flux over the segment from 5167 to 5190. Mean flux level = 27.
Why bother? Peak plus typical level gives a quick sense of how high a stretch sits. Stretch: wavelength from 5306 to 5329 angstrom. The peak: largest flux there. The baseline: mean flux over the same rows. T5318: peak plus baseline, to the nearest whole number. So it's 122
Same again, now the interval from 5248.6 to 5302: 117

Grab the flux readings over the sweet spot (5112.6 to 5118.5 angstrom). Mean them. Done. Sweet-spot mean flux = 42.6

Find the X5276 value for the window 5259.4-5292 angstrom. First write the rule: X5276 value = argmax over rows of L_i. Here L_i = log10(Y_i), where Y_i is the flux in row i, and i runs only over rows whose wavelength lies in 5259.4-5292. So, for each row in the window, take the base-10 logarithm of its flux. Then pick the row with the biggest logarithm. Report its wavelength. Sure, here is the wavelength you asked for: 5290.41 angstrom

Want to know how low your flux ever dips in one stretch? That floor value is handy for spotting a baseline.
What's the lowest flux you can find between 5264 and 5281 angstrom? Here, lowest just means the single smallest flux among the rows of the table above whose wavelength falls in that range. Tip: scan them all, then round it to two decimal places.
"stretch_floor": 44.01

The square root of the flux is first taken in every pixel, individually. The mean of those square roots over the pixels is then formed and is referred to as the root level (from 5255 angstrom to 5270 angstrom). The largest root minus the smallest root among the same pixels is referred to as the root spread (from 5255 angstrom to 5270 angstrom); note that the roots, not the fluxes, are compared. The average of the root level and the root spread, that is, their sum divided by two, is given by 3.91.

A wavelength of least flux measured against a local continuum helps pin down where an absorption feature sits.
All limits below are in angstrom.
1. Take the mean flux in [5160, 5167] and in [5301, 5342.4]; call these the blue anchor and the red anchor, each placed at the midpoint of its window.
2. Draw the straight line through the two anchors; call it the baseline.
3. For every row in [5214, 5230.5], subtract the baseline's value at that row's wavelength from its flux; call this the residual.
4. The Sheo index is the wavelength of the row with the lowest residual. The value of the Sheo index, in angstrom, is 5214.22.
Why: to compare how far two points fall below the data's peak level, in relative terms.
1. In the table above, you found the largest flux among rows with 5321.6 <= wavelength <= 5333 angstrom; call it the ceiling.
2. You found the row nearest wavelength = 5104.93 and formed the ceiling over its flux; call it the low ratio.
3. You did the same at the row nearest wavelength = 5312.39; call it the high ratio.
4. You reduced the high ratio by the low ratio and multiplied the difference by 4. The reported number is -2.5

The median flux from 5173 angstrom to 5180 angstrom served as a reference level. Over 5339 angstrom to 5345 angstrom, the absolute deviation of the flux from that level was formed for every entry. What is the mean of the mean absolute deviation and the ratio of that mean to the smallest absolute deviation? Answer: 17.8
